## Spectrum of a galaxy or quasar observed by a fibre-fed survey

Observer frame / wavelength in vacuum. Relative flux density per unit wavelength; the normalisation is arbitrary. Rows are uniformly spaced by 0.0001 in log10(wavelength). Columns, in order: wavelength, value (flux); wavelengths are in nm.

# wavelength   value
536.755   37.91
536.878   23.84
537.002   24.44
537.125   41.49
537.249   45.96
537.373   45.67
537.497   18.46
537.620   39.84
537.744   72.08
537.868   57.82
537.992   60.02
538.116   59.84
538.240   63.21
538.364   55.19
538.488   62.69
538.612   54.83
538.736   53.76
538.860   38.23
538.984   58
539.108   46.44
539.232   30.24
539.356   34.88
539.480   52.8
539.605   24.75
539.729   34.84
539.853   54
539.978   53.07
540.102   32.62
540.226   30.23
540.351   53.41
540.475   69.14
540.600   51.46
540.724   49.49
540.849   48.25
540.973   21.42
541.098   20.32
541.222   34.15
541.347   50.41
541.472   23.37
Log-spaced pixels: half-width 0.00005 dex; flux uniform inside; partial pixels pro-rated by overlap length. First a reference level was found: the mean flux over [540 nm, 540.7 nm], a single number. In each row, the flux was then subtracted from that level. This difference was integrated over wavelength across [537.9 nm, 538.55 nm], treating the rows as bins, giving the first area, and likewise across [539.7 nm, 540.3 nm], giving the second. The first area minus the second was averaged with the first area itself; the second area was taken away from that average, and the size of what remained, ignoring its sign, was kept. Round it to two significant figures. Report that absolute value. 14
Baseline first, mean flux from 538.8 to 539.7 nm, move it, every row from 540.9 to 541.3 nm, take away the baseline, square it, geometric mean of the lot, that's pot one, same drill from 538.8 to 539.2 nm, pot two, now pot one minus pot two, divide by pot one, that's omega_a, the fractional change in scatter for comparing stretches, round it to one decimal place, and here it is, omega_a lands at 0.8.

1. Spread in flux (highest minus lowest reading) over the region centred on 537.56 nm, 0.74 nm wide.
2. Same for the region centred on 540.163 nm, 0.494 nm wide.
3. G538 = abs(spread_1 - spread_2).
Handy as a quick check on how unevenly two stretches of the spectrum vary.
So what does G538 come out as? 30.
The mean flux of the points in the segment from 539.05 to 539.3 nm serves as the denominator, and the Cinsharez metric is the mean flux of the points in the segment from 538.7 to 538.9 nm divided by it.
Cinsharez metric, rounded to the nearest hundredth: 1.20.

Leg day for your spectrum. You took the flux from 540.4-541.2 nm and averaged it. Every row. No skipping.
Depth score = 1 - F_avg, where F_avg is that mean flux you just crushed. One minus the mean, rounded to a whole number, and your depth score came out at -42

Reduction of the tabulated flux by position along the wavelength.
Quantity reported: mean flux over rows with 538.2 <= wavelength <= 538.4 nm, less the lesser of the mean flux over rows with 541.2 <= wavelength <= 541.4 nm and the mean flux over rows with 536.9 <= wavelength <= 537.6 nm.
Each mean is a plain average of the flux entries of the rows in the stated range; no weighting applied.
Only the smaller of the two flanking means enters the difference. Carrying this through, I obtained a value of 24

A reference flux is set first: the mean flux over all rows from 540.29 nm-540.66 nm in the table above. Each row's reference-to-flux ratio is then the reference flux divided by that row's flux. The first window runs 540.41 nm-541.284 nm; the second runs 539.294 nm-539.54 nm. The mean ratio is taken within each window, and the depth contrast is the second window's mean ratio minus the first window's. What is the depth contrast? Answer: -0.3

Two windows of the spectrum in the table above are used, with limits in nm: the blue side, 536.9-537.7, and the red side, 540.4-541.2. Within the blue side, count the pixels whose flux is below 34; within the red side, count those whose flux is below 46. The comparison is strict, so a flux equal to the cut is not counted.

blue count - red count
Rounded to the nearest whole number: 0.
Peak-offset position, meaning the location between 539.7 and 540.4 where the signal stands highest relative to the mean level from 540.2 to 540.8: 539.853 nm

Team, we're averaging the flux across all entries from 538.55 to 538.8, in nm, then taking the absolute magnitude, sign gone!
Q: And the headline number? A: 54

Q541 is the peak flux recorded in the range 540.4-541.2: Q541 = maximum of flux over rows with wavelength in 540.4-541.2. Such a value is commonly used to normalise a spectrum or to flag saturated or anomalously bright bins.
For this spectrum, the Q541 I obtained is 69.14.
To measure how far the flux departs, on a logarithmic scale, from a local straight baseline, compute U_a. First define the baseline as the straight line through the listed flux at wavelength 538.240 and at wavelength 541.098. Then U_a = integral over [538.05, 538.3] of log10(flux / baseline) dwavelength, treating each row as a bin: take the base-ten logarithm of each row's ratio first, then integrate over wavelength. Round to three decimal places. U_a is -0.005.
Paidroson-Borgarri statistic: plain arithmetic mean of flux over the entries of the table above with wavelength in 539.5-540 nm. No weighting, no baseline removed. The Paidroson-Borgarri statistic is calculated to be 42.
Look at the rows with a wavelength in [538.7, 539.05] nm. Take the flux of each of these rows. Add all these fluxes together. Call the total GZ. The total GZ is 150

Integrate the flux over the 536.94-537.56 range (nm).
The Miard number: 22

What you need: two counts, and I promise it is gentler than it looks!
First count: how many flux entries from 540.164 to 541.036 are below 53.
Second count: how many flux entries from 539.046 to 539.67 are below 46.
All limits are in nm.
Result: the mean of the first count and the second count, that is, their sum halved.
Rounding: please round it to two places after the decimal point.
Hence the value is 4.00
